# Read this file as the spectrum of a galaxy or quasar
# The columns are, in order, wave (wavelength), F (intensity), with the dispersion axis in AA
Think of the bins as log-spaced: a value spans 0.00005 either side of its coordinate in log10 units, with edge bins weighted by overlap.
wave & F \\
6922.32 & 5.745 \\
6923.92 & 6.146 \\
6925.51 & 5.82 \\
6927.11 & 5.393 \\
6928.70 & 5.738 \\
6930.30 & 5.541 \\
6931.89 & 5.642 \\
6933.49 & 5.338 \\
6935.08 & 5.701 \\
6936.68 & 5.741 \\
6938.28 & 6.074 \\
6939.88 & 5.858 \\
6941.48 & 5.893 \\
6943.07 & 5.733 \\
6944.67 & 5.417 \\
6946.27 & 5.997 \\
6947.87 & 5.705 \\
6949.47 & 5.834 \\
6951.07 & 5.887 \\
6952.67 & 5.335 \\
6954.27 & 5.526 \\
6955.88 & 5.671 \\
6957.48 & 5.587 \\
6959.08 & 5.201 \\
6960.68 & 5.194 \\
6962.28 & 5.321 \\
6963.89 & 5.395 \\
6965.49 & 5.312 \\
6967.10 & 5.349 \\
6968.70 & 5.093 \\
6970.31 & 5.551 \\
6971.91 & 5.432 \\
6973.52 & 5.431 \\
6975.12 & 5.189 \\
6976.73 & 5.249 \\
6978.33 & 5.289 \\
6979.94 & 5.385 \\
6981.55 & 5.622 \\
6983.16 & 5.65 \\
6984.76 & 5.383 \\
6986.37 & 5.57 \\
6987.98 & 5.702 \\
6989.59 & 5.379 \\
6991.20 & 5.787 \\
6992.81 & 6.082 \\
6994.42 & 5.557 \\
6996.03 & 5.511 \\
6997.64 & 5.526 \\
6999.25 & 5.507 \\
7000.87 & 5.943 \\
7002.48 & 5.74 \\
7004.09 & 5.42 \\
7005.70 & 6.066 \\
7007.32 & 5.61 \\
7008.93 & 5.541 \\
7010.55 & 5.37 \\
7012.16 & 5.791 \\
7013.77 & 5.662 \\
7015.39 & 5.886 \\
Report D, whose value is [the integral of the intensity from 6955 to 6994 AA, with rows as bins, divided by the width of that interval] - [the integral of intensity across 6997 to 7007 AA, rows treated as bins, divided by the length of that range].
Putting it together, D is -0.244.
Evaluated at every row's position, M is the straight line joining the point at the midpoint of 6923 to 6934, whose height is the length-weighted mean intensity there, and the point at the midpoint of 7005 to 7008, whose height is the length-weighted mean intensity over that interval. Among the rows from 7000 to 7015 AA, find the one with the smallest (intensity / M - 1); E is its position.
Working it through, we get 7010.55 AA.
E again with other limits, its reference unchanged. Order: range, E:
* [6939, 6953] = 6952.67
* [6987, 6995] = 6989.59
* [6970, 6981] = 6975.12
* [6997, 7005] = 7004.09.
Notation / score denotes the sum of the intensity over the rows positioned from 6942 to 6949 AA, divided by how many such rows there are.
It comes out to 5.71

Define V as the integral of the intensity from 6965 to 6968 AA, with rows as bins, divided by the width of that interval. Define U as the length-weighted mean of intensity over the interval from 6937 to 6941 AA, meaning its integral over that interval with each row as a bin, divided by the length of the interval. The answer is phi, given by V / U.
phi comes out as 0.90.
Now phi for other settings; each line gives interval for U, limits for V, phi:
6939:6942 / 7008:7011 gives 0.93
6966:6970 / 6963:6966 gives 1.02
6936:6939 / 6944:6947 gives 0.97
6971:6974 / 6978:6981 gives 0.99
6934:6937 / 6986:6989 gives 0.99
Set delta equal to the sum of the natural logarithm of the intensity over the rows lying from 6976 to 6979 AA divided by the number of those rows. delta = 1.66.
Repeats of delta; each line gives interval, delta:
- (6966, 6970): 1.65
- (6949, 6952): 1.77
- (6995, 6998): 1.71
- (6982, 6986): 1.71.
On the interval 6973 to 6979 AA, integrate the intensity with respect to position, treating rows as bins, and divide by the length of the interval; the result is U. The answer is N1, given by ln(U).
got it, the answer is 1.67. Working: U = 5.29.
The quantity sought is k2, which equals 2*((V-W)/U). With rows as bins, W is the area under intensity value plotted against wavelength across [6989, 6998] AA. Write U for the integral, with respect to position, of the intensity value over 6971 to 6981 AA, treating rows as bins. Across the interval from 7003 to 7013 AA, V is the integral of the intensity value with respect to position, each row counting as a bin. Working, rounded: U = 53.4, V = 56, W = 51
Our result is 0.2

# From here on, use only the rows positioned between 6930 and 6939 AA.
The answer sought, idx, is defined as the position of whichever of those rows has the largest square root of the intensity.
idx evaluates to 6938.28 AA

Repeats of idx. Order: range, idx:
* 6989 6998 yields 6992.81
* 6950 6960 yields 6951.07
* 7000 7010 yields 7005.70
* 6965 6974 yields 6970.31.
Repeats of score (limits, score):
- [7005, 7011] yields 5.65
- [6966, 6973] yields 5.36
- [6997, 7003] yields 5.68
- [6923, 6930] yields 5.77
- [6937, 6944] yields 5.89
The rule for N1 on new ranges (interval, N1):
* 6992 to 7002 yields 1.74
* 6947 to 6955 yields 1.73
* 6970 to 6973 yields 1.70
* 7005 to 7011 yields 1.73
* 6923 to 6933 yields 1.74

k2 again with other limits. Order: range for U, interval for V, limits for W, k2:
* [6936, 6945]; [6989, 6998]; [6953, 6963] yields -0.1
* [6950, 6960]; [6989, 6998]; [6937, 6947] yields -0.3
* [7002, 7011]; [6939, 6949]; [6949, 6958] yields 0.3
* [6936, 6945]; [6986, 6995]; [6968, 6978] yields -0.1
